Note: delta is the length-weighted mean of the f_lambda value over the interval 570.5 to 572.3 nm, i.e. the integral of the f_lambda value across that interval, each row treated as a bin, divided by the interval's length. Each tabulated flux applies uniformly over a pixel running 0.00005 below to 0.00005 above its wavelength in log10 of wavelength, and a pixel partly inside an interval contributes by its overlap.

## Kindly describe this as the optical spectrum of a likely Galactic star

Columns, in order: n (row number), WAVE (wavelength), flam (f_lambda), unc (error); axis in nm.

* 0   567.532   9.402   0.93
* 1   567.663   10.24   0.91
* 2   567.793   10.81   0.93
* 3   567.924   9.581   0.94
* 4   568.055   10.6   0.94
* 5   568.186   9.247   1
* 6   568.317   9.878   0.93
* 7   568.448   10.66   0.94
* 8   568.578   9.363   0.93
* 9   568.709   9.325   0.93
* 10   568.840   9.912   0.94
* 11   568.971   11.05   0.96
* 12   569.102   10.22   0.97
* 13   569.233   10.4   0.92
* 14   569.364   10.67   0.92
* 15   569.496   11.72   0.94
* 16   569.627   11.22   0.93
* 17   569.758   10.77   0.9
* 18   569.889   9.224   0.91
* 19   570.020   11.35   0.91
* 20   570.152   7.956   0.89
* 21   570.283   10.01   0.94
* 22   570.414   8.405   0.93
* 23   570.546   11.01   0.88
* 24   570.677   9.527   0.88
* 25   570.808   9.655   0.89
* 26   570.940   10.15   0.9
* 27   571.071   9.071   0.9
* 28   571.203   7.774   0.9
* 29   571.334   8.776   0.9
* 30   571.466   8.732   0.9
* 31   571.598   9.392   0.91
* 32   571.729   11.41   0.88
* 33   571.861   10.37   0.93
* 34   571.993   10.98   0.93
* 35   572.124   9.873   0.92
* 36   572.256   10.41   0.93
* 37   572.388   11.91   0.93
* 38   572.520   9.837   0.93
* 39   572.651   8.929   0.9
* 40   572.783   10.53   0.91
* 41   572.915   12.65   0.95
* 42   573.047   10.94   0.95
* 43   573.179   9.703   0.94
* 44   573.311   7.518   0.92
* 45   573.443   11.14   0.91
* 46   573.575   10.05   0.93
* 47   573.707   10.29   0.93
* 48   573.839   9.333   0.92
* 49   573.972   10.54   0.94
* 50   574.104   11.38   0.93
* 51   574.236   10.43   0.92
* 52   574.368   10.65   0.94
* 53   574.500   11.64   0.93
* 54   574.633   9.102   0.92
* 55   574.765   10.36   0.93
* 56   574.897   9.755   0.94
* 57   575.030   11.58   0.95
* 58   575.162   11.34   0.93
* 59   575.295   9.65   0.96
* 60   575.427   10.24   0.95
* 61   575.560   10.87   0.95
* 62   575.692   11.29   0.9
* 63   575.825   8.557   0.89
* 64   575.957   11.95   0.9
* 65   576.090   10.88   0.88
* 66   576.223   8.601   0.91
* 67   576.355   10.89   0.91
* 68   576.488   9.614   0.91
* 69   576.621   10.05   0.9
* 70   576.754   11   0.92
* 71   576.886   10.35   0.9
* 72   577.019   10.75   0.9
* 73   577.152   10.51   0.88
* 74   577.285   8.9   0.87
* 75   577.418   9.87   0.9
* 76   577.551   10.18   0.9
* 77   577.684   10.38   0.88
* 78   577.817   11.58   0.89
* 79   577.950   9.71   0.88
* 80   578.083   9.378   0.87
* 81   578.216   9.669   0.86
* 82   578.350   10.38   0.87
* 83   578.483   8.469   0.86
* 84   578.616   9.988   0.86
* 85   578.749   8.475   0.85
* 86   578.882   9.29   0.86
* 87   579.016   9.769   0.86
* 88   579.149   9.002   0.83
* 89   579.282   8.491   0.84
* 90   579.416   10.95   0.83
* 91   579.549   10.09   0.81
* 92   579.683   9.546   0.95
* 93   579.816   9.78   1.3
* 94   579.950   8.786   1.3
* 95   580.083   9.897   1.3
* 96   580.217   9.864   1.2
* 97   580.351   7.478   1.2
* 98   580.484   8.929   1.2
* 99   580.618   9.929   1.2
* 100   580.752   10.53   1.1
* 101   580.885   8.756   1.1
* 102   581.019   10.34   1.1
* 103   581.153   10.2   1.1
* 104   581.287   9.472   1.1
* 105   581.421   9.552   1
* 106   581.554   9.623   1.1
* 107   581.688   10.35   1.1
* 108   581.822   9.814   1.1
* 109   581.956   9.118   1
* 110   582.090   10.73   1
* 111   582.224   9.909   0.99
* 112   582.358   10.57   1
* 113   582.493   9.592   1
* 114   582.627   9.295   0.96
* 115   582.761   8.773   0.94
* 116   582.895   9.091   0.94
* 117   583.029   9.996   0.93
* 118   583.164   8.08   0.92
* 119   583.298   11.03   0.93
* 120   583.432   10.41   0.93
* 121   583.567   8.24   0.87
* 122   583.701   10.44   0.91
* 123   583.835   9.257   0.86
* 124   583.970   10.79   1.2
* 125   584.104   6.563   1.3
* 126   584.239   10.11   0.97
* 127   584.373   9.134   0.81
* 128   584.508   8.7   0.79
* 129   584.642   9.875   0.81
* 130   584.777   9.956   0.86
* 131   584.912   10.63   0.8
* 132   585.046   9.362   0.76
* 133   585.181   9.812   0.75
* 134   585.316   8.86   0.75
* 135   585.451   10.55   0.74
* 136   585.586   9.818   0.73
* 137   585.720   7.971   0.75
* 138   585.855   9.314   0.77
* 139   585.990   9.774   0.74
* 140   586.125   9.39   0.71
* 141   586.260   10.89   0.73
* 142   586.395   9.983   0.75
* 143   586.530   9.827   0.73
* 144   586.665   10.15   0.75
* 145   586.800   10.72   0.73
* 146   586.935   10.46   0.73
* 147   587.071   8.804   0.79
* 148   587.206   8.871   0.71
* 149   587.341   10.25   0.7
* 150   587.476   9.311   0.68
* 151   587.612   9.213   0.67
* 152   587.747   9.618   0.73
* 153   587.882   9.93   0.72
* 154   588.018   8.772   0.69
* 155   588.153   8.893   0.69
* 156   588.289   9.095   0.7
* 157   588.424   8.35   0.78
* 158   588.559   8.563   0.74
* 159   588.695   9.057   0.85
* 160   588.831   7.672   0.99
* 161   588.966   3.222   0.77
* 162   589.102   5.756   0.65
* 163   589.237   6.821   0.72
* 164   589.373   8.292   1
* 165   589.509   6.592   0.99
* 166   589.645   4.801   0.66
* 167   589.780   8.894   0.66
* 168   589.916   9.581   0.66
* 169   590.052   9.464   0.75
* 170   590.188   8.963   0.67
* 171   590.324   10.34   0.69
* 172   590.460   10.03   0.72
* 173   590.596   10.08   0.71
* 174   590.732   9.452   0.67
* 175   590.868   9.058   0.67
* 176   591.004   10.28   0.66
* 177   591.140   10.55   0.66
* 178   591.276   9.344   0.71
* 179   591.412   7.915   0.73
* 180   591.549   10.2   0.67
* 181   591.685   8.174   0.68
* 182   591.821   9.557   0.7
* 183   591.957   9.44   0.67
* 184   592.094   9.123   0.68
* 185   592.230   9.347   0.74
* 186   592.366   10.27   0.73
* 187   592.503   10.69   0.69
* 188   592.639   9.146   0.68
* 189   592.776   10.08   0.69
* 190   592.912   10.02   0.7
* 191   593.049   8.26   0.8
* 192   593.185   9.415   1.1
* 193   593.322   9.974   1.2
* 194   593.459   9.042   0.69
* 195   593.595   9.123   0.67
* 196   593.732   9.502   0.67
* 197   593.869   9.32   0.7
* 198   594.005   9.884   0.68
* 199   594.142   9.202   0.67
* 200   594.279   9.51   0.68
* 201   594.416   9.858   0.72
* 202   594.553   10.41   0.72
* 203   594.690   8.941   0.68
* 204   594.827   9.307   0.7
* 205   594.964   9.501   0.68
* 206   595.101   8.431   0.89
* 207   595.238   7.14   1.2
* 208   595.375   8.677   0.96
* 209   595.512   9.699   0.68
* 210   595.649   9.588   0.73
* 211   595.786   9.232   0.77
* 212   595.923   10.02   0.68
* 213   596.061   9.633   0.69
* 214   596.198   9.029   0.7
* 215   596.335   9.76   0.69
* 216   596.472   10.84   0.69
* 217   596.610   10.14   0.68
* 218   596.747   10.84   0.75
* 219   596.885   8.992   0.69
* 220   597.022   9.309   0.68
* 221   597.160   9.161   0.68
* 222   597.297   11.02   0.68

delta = 9.8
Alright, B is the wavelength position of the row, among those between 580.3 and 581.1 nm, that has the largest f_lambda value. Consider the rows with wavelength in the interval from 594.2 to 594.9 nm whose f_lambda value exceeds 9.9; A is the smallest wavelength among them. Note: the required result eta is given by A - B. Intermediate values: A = 594.553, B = 580.752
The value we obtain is 13.80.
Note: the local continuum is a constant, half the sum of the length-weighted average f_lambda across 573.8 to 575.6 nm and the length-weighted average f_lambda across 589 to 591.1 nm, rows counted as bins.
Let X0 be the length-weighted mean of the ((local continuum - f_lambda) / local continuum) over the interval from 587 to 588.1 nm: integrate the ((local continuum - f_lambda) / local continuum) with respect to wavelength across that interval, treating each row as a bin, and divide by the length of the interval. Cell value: 0.02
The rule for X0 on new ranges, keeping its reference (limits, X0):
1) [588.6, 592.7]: 0.08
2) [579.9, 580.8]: 0.02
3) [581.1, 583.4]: -0.02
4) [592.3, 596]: 0.01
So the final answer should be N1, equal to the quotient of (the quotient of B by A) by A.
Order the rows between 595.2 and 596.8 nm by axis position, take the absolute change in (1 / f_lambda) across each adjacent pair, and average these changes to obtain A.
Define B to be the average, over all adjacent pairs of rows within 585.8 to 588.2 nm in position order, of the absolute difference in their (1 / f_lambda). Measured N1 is 93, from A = 0.0084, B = 0.0066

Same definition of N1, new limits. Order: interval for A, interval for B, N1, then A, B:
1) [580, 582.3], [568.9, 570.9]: 130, 0.0102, 0.0135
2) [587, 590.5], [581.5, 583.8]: 17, 0.0271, 0.0123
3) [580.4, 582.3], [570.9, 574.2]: 186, 0.0084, 0.0131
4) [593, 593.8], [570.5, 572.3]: 177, 0.0073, 0.0094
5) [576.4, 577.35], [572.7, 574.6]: 274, 0.0070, 0.0133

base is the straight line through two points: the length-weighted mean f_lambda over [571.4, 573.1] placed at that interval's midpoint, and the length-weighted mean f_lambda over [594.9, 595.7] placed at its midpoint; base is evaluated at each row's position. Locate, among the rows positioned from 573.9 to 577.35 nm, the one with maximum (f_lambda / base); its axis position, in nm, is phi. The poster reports 575.957 nm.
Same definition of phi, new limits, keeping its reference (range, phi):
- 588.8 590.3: 589.916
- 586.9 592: 591.140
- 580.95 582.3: 582.090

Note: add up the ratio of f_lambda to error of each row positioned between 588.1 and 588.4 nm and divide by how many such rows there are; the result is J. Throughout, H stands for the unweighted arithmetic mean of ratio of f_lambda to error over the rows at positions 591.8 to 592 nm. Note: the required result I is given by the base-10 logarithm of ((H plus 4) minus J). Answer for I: 0.69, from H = 13.9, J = 12.9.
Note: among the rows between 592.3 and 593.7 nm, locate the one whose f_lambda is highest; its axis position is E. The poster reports 592.503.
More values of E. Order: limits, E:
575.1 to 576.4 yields 575.957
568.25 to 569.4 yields 568.971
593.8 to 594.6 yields 594.553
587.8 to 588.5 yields 587.882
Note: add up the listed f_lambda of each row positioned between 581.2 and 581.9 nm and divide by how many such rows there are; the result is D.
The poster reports 9.8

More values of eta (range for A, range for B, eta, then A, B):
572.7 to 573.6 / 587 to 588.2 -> -14.56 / 572.783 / 587.341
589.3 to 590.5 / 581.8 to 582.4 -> 8.23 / 590.324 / 582.090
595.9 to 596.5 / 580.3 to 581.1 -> 15.17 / 595.923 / 580.752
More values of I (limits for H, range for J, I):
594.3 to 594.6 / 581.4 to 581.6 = 0.95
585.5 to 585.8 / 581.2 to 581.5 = 0.84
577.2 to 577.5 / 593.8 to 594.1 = -0.17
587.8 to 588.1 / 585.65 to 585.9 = 0.77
